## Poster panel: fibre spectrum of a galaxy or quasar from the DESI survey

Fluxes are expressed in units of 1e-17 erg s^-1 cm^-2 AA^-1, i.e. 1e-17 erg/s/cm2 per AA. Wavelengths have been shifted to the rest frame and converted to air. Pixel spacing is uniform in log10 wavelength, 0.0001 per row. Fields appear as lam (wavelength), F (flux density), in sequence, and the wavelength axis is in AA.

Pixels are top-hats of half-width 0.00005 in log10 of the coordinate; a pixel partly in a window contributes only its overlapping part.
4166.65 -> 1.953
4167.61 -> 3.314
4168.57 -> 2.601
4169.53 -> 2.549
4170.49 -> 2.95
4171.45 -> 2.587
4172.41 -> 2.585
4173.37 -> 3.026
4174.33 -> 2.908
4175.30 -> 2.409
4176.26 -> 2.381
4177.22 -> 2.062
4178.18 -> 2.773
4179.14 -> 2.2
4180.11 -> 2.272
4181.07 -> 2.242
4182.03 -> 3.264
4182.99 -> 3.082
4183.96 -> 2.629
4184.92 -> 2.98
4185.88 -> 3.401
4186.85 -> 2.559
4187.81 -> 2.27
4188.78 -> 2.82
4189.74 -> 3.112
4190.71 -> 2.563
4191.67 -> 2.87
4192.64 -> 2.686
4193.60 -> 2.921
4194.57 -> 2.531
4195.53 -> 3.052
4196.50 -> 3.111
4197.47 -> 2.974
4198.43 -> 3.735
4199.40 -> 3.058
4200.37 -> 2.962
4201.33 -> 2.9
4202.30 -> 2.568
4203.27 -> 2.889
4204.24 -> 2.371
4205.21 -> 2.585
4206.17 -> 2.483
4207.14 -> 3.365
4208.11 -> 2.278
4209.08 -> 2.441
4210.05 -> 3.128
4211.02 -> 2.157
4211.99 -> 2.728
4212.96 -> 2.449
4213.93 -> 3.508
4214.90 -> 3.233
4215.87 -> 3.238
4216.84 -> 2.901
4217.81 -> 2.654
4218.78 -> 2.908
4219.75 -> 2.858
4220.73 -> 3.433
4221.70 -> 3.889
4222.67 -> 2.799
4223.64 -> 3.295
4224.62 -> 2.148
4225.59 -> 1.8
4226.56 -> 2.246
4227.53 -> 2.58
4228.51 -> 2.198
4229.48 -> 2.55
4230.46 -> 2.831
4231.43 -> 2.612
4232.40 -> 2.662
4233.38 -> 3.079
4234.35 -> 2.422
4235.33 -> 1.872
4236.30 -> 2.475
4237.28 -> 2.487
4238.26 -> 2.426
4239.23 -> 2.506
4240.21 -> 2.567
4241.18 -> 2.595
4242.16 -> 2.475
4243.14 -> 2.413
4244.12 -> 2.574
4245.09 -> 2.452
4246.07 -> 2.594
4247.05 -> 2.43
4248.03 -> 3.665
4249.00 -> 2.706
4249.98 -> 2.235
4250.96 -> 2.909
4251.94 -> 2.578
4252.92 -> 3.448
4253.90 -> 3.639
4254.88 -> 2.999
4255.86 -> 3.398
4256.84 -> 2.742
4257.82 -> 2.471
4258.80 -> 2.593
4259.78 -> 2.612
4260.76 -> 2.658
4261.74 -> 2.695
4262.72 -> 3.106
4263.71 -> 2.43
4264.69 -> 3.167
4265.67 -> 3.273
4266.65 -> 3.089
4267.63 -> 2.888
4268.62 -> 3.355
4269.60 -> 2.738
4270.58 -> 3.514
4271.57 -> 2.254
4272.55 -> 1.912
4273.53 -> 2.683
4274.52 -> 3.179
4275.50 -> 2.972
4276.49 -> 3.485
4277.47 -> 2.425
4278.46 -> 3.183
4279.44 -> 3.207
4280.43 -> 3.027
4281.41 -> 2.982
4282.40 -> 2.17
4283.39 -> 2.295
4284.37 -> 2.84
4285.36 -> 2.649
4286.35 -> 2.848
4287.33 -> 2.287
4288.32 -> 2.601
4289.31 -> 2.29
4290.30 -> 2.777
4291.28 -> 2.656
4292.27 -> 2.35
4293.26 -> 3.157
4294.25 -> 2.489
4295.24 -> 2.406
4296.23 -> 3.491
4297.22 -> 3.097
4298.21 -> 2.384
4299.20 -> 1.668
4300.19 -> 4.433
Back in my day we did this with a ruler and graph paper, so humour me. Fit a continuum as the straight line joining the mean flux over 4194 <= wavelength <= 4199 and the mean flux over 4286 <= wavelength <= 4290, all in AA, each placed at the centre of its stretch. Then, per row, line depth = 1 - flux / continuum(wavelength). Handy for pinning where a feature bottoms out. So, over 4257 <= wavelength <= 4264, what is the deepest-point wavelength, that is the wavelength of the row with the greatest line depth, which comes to 4263.71 AA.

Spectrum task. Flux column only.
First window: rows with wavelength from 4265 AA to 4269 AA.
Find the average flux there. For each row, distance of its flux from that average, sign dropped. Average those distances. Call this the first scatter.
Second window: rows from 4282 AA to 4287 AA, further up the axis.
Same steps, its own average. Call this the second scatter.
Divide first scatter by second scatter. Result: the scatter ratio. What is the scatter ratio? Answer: 0.62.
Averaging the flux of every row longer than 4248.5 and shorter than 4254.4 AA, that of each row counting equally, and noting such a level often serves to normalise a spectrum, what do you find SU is 2.92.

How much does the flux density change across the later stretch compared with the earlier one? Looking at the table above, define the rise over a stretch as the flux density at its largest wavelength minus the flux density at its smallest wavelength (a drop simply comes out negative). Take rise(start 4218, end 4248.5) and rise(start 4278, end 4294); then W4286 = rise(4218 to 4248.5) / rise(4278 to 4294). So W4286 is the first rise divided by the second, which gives -29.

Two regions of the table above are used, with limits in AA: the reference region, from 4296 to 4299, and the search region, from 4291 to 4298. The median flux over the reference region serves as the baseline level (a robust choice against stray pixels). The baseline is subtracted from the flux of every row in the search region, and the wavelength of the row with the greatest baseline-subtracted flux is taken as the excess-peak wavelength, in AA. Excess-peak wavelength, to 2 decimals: 4296.23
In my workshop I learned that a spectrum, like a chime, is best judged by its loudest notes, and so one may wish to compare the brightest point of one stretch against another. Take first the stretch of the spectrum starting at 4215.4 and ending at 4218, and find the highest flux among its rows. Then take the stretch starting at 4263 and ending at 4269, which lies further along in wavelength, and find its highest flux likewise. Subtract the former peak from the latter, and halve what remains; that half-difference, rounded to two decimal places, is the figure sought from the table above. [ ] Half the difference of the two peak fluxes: 0.06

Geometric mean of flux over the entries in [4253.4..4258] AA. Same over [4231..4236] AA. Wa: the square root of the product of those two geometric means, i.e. 2.75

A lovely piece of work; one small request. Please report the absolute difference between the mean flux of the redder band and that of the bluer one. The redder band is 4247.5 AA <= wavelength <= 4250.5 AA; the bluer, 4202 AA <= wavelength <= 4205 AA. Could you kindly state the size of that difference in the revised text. 0.26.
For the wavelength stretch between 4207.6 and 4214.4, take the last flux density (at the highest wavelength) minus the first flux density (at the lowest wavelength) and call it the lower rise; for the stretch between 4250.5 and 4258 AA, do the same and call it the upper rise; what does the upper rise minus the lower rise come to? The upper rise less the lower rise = -1.7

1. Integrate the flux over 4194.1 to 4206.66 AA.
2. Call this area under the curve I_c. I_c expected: 36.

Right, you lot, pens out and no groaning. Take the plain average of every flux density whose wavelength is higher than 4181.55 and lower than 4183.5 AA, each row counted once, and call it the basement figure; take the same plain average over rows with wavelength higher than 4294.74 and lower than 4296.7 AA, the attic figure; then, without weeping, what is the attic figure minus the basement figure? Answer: -0.22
